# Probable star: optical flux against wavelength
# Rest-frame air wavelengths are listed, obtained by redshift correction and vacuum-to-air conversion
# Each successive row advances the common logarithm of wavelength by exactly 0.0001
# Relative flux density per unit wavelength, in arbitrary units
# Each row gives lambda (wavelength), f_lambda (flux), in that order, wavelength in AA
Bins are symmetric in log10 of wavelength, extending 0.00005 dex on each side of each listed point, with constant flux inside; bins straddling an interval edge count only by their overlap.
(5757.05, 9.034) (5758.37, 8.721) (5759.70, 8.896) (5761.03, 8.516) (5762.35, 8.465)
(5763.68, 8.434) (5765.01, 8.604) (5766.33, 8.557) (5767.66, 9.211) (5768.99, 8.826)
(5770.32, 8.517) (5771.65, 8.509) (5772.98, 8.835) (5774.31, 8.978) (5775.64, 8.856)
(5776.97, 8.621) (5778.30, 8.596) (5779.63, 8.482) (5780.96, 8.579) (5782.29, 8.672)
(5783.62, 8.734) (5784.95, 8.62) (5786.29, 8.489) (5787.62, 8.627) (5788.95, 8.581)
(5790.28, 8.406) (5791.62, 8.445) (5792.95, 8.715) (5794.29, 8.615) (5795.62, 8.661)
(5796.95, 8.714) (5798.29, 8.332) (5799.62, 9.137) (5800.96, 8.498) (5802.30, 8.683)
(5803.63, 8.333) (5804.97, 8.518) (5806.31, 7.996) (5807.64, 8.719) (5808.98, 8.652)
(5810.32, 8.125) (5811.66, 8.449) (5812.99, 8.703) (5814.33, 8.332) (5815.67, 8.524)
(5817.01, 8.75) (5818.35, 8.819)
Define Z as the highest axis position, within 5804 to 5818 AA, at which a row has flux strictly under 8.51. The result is 5814.33 AA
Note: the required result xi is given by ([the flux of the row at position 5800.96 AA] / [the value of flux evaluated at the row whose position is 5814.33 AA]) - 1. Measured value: 0.02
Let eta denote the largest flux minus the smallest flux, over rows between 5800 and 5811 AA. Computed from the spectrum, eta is 0.7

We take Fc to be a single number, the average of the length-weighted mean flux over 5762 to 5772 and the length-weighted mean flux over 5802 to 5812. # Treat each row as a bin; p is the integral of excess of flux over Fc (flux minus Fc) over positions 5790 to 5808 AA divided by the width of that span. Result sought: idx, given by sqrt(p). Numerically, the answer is 0.14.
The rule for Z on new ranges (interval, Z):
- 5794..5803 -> 5800.96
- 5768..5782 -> 5779.63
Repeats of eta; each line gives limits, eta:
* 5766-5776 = 0.7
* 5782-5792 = 0.3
